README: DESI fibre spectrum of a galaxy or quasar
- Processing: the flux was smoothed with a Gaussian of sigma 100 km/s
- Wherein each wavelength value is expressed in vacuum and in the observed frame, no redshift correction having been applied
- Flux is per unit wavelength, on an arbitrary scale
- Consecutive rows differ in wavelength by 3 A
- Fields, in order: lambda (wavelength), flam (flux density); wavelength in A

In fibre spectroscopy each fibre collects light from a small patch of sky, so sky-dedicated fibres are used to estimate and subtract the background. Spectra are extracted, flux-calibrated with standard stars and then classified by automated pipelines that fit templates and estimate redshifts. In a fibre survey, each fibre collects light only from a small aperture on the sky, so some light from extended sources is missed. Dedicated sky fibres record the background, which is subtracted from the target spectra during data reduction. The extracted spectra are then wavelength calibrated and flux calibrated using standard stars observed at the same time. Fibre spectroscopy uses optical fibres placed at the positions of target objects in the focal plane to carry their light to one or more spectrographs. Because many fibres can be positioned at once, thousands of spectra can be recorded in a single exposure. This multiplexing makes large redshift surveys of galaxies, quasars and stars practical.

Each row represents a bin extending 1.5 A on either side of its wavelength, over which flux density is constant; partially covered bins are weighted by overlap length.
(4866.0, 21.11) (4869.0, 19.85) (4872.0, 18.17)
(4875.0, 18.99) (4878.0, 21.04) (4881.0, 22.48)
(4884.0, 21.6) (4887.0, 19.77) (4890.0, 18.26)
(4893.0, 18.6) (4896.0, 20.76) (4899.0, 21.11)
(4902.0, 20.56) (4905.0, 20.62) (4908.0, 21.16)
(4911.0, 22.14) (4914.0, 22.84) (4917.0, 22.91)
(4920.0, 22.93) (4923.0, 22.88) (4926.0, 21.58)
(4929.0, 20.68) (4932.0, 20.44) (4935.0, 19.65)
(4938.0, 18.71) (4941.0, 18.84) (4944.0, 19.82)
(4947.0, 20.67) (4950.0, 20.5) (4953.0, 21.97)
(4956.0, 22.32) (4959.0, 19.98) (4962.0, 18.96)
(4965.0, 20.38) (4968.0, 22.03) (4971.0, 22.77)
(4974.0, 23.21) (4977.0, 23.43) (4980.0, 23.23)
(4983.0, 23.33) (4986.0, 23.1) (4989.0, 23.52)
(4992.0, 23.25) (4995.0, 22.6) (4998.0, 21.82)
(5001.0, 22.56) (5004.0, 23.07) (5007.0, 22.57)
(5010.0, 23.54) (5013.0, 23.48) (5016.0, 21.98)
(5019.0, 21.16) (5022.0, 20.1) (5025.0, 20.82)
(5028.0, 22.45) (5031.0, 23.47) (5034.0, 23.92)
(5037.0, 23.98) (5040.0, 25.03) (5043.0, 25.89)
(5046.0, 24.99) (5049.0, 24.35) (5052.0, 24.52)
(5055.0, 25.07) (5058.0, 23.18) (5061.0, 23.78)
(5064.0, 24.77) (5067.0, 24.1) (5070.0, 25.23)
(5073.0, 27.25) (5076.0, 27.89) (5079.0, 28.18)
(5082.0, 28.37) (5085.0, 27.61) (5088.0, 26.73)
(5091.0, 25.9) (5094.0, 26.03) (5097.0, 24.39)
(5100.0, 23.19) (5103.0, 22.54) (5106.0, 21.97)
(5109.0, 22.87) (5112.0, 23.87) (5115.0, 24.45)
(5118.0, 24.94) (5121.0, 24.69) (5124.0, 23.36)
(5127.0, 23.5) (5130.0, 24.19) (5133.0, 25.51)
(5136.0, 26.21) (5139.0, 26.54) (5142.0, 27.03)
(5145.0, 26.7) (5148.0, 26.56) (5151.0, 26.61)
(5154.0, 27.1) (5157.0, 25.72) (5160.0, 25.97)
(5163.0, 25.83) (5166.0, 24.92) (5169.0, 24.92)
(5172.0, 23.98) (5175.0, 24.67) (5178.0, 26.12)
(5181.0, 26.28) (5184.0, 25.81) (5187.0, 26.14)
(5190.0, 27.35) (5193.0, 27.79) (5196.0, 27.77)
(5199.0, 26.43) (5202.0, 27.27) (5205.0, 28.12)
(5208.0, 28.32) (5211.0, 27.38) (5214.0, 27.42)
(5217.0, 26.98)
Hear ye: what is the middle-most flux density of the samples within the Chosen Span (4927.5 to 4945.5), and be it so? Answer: 19.7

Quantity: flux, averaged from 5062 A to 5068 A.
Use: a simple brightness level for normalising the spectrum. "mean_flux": 24.4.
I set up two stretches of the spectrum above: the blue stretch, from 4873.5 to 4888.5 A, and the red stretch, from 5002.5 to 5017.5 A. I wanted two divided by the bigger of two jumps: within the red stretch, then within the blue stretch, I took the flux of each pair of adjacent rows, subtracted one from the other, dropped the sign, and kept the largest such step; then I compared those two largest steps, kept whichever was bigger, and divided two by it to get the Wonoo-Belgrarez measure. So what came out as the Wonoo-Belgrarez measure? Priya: 0.98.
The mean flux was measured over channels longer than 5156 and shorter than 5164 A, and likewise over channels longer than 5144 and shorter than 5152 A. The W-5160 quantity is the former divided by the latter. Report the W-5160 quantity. 0.97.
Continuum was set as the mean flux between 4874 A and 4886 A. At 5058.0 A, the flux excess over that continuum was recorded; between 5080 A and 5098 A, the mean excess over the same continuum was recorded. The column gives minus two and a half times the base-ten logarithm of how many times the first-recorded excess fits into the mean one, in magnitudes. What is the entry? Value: -1.0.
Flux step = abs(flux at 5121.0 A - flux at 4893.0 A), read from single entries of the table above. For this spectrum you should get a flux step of 6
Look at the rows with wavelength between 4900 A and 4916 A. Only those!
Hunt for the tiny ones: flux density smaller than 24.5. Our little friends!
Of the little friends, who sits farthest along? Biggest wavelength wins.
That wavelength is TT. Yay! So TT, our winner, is 4914.0 A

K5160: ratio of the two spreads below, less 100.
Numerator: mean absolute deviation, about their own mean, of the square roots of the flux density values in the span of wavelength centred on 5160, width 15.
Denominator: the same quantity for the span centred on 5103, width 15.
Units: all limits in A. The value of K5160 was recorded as -99.3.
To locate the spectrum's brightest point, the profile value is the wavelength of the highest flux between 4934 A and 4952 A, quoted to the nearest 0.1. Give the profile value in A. 4947.0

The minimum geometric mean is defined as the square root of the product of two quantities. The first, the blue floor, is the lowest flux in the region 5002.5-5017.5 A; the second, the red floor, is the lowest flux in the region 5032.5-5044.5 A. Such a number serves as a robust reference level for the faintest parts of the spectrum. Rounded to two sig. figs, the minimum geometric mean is 23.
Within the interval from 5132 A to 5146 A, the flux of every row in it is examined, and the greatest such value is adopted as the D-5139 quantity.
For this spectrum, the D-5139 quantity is 27.03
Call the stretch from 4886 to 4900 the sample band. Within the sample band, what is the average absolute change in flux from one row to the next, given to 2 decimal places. 1.09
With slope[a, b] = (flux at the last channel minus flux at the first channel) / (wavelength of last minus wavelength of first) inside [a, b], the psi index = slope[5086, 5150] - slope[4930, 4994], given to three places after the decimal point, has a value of -0.050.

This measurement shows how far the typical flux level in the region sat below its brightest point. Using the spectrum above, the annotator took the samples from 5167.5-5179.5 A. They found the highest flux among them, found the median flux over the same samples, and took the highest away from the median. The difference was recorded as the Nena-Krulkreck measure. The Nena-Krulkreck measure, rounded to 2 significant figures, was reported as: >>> -1.3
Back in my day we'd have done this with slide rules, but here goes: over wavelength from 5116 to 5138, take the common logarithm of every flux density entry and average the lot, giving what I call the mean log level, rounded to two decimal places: 1.39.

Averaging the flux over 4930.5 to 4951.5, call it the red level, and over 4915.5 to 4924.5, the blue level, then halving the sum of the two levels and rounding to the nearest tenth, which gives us 21.4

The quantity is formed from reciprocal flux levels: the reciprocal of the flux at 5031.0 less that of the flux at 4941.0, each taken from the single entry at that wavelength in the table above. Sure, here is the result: -0.010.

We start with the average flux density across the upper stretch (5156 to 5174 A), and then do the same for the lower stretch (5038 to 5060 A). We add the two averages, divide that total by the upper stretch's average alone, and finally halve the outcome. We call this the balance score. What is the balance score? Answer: 0.99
